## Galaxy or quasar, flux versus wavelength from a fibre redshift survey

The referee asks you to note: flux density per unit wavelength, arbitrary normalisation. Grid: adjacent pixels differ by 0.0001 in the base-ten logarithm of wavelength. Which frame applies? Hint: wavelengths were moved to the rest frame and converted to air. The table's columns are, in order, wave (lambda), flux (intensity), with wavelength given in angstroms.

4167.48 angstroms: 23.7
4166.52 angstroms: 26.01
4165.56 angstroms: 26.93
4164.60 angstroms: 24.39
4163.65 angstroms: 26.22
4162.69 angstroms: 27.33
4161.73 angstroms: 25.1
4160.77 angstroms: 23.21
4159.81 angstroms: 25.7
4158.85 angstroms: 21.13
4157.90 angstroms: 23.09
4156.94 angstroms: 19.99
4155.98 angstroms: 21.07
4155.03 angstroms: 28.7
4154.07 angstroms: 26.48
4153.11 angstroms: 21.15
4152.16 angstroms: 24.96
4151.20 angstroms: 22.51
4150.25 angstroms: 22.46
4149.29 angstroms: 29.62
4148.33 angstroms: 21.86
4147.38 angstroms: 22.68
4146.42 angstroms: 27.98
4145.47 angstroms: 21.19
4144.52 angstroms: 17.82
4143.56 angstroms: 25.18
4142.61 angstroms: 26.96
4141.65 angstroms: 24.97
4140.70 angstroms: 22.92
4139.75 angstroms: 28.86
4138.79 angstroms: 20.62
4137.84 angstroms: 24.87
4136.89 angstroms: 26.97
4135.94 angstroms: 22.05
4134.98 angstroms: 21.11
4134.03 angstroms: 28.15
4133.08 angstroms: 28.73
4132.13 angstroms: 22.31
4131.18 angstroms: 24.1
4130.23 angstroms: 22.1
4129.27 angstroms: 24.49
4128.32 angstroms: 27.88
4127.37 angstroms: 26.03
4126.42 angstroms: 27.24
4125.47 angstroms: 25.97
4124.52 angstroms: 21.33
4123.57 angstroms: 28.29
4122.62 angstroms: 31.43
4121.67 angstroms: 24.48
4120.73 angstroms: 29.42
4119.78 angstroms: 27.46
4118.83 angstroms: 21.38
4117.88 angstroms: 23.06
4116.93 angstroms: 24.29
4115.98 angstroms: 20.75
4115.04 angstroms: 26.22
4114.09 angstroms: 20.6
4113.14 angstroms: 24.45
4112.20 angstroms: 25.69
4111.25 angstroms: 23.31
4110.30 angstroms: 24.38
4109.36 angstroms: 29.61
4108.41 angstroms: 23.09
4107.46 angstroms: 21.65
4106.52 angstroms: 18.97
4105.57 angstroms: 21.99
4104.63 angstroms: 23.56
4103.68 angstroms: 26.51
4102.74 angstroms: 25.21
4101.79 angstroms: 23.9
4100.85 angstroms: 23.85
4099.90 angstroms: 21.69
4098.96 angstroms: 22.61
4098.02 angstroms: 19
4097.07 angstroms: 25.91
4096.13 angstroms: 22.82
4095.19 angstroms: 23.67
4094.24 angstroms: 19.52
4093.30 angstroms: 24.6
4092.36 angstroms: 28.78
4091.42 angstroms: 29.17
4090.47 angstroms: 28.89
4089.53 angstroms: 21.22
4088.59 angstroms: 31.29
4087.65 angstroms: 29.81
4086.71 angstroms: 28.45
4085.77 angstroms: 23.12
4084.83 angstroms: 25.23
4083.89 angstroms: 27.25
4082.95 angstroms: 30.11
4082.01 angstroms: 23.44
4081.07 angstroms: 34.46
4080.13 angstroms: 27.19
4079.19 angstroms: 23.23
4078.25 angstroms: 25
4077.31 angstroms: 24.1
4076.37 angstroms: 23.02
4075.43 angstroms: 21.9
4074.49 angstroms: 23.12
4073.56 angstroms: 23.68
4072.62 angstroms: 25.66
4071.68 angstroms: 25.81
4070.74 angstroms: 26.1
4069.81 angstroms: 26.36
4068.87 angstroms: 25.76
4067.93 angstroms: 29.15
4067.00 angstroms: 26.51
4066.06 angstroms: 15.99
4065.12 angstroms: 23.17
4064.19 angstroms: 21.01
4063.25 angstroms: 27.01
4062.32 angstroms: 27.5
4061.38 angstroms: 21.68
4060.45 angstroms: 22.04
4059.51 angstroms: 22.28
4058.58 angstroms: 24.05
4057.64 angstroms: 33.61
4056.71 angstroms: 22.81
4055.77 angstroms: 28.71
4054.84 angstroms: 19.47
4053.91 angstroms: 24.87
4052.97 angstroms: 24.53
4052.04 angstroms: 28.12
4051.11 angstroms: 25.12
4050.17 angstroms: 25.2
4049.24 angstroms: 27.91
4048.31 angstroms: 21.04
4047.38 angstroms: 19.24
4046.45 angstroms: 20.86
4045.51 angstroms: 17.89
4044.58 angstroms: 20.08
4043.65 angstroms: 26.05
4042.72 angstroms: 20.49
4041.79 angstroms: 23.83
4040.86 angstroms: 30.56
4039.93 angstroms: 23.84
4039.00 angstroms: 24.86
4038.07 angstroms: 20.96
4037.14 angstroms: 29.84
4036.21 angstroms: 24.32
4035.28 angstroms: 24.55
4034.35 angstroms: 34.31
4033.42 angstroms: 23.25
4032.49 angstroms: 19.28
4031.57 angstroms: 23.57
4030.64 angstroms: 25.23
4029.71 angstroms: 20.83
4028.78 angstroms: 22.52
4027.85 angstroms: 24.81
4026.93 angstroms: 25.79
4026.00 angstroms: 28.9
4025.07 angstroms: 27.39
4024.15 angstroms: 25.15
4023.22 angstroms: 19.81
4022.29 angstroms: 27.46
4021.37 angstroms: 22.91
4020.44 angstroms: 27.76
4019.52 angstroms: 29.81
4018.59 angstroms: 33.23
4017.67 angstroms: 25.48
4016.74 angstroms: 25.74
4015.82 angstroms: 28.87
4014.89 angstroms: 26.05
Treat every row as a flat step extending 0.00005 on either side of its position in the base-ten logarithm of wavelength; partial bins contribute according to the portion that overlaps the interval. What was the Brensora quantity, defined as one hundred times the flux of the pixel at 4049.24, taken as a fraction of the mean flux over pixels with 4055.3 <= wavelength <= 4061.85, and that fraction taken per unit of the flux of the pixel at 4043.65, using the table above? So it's 4.28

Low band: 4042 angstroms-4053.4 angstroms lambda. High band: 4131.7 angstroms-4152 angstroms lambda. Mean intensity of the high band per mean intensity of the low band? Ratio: 1.05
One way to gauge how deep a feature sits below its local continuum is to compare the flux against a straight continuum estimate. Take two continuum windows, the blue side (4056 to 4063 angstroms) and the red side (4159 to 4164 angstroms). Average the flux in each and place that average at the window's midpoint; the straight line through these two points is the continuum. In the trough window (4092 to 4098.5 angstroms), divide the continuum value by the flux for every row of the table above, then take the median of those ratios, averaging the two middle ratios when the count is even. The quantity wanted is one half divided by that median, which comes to 0.47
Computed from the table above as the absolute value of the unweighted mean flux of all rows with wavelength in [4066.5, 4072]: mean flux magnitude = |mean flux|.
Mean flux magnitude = 26.6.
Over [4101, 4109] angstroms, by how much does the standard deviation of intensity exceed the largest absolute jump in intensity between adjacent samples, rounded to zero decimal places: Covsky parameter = -1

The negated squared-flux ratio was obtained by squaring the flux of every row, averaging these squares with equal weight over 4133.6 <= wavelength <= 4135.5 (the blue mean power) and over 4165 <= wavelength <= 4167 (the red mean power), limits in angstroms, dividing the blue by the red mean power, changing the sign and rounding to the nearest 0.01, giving -0.88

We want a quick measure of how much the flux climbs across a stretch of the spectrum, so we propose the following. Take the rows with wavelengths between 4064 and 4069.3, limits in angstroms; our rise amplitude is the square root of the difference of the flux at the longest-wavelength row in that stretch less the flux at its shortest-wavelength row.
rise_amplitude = 2.2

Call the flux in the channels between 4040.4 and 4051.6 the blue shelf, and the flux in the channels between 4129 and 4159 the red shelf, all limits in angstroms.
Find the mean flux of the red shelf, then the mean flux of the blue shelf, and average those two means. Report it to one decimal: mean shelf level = 23.6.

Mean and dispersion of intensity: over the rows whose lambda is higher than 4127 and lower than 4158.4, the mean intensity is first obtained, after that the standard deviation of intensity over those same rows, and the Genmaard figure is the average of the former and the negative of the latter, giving 10.6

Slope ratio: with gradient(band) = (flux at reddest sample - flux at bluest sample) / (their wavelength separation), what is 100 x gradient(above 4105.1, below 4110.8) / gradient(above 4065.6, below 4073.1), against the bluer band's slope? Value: 34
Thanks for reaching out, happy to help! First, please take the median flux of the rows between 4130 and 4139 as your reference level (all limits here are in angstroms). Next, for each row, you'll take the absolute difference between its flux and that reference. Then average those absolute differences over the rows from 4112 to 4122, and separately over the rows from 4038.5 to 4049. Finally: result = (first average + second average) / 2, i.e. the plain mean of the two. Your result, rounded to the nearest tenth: 2.7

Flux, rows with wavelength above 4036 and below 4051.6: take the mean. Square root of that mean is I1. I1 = 4.86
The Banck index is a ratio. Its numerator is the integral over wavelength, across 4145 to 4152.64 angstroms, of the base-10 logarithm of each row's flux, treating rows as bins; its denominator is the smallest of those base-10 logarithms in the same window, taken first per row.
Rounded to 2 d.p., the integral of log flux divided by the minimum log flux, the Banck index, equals 7.95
